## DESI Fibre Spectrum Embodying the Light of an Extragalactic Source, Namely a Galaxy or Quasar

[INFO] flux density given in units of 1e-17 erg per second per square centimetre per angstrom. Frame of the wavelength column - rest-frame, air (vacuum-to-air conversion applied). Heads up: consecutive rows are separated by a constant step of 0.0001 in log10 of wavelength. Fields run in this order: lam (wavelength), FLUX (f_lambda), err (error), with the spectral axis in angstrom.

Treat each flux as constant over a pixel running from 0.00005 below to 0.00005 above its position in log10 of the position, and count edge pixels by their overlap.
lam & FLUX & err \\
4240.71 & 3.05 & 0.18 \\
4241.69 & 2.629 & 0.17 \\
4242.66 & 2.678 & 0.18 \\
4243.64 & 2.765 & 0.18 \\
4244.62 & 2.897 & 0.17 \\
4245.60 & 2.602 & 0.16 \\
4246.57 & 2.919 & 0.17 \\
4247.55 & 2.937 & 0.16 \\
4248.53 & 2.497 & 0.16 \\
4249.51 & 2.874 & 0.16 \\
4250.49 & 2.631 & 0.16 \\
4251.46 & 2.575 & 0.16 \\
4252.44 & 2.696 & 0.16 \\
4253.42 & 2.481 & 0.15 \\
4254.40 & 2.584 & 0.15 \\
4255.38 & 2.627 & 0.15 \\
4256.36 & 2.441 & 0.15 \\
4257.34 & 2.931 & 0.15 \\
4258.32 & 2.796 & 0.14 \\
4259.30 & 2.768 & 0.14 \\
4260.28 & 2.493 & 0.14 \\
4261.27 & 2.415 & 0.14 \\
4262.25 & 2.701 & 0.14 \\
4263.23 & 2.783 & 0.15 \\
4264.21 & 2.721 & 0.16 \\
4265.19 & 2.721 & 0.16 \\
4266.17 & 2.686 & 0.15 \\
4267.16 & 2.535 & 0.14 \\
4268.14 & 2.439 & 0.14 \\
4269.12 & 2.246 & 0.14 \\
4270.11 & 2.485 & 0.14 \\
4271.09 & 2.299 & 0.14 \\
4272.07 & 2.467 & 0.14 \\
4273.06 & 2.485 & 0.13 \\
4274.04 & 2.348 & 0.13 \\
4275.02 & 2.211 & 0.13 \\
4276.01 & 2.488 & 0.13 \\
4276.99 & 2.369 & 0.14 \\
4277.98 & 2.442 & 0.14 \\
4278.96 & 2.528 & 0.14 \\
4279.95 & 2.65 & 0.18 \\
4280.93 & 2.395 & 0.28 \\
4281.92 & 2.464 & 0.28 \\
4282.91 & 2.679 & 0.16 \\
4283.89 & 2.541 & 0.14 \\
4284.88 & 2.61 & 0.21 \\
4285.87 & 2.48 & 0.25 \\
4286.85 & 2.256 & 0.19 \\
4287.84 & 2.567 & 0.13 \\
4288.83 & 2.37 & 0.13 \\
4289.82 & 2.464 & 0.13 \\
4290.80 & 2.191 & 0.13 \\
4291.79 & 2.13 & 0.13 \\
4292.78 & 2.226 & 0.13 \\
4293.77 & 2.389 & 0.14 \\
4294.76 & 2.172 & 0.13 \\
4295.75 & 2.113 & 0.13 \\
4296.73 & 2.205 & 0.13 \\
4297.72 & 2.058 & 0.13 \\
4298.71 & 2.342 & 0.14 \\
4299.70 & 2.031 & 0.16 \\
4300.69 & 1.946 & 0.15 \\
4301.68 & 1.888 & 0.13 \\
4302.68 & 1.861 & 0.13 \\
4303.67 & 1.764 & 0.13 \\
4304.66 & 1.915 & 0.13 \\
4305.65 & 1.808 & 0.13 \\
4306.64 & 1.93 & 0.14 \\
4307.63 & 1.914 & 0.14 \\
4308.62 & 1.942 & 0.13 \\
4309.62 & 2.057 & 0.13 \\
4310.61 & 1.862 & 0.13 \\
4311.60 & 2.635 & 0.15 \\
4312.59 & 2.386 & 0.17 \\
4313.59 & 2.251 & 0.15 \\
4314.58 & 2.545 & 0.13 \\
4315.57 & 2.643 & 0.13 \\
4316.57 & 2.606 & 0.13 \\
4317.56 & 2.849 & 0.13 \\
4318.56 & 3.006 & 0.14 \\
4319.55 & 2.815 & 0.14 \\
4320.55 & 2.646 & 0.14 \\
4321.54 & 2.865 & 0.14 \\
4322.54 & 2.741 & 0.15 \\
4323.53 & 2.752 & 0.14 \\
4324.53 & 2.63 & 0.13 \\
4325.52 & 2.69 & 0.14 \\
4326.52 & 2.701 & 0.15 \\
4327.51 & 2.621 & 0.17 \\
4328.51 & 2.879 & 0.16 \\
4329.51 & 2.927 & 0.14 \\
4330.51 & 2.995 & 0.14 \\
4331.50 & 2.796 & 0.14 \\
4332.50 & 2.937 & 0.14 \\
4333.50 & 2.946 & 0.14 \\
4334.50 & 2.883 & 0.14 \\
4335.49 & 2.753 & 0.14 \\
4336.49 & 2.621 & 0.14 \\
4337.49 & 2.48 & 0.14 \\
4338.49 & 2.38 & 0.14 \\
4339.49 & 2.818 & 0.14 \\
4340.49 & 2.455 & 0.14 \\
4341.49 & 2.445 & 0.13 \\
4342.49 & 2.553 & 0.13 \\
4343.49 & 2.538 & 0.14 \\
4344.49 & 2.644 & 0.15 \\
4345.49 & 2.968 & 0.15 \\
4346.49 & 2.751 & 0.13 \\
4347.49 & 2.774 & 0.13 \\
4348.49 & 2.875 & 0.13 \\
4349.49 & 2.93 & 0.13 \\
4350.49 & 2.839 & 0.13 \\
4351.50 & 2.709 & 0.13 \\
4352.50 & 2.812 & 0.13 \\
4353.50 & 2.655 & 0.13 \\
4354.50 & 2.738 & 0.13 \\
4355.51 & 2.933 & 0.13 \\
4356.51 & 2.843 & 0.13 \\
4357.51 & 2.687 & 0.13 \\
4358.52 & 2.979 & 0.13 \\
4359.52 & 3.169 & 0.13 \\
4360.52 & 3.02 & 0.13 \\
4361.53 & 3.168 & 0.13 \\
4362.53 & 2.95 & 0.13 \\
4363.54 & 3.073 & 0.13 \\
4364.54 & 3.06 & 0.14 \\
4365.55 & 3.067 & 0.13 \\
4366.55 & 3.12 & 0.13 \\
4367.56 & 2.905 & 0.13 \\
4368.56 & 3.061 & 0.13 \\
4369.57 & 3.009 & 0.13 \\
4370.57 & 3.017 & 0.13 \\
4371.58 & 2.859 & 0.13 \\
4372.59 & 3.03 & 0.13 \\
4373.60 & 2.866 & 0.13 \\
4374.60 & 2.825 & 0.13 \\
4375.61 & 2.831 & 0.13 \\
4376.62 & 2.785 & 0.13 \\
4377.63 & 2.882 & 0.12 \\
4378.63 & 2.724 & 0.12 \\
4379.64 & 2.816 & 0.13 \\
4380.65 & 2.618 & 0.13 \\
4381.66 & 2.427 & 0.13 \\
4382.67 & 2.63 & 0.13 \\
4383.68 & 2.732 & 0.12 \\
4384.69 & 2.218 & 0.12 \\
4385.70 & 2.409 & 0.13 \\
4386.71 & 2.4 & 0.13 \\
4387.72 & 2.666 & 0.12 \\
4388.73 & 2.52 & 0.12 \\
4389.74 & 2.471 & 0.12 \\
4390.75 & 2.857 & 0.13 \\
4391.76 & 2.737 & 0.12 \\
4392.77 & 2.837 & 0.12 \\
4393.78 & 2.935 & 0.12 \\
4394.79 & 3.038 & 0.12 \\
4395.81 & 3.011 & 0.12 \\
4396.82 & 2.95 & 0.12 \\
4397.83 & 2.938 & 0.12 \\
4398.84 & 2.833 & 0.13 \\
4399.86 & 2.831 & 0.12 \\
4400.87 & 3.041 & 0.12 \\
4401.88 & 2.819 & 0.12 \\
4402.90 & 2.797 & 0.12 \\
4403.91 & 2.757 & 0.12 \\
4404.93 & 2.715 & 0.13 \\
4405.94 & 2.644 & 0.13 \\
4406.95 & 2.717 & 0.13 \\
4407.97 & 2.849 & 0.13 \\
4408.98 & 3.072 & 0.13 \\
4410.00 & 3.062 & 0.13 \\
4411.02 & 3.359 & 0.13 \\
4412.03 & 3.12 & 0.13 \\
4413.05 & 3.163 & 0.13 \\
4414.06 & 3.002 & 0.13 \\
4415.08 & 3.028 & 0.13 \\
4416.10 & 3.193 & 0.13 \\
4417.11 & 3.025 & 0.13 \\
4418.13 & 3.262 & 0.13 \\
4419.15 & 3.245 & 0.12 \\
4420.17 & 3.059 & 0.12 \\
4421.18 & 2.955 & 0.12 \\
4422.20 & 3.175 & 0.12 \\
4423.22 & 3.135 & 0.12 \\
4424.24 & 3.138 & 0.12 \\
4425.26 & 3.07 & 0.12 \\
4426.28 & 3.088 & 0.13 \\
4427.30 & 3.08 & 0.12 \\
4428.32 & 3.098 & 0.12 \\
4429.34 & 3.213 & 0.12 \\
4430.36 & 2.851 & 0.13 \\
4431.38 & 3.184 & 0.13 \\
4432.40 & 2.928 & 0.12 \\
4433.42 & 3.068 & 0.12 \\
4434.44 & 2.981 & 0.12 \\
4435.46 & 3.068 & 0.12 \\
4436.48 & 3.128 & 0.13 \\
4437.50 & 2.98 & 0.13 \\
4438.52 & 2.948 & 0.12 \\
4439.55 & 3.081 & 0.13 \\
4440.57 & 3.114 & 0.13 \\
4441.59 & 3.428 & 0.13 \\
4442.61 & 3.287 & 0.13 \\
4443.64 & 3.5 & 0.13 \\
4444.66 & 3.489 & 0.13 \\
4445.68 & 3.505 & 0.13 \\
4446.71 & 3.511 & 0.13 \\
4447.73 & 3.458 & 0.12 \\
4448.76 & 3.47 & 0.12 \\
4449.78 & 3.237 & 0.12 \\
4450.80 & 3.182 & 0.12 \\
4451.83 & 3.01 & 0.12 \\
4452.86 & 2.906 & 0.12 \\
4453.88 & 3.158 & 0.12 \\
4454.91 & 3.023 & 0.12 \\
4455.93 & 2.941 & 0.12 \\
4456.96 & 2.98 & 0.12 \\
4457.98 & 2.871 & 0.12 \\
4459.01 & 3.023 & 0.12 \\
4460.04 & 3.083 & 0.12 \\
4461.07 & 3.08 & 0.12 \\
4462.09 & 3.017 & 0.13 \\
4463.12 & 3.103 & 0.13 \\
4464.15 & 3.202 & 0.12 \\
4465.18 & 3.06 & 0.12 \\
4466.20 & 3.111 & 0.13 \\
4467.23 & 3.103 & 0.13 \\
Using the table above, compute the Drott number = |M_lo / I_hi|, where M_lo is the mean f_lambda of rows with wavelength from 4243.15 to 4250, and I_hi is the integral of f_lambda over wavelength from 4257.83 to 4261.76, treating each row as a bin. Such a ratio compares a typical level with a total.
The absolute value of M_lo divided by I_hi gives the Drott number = 0.27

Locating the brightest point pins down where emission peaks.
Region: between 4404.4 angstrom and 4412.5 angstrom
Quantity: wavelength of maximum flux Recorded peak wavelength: 4411.02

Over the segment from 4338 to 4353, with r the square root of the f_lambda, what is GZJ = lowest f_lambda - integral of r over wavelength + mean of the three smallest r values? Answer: -21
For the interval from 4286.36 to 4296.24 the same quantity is -11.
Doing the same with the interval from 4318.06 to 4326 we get -9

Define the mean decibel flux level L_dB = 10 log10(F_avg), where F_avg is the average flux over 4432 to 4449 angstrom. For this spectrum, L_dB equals 5.1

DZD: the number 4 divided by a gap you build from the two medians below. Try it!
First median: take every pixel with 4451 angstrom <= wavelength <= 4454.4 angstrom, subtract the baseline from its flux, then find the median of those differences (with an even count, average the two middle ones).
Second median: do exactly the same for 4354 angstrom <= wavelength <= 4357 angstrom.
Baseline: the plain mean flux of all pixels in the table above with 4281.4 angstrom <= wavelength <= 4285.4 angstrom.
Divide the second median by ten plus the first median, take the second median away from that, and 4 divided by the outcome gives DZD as -16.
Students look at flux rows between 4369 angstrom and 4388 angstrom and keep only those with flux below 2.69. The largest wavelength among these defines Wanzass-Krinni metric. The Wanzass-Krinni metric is 4387.72 angstrom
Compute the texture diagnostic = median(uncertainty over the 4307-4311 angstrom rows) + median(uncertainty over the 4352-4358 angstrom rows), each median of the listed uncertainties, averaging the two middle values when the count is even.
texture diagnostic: 0.260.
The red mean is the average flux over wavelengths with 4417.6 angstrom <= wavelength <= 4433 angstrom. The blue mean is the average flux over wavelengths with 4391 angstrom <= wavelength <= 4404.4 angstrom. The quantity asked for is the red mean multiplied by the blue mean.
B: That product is 8.9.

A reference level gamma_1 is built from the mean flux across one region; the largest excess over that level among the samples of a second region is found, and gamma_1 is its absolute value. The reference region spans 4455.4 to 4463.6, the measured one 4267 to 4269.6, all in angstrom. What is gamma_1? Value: 0.48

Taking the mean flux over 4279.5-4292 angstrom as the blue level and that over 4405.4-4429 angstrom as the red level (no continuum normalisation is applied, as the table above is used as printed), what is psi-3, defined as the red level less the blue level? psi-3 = 0.6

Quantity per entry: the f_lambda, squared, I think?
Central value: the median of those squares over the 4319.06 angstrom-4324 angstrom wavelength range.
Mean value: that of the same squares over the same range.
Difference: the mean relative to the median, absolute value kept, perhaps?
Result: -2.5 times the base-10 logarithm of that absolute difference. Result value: 2.9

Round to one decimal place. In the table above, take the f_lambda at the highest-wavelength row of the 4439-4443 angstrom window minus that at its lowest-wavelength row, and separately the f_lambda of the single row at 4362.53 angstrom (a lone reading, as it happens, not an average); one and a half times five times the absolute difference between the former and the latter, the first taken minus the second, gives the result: 20.6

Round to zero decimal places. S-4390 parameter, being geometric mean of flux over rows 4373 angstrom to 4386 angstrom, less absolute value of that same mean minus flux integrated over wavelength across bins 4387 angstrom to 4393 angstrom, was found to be -11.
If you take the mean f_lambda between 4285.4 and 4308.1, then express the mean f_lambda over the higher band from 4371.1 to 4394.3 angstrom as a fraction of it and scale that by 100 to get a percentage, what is 127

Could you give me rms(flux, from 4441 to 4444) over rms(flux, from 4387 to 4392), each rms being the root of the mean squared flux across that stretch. 1.28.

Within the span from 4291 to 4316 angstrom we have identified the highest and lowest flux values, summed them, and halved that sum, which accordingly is 2.20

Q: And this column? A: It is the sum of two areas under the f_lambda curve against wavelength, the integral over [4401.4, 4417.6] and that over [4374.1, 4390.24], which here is 90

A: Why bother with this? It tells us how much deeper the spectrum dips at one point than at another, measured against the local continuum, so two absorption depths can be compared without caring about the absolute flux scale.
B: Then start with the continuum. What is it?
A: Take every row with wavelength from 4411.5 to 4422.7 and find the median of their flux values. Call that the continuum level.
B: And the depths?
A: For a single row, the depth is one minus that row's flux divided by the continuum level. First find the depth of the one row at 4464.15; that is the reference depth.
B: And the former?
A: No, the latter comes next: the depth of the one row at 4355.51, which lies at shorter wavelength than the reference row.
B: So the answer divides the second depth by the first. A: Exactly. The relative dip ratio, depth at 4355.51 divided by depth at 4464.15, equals -2.3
